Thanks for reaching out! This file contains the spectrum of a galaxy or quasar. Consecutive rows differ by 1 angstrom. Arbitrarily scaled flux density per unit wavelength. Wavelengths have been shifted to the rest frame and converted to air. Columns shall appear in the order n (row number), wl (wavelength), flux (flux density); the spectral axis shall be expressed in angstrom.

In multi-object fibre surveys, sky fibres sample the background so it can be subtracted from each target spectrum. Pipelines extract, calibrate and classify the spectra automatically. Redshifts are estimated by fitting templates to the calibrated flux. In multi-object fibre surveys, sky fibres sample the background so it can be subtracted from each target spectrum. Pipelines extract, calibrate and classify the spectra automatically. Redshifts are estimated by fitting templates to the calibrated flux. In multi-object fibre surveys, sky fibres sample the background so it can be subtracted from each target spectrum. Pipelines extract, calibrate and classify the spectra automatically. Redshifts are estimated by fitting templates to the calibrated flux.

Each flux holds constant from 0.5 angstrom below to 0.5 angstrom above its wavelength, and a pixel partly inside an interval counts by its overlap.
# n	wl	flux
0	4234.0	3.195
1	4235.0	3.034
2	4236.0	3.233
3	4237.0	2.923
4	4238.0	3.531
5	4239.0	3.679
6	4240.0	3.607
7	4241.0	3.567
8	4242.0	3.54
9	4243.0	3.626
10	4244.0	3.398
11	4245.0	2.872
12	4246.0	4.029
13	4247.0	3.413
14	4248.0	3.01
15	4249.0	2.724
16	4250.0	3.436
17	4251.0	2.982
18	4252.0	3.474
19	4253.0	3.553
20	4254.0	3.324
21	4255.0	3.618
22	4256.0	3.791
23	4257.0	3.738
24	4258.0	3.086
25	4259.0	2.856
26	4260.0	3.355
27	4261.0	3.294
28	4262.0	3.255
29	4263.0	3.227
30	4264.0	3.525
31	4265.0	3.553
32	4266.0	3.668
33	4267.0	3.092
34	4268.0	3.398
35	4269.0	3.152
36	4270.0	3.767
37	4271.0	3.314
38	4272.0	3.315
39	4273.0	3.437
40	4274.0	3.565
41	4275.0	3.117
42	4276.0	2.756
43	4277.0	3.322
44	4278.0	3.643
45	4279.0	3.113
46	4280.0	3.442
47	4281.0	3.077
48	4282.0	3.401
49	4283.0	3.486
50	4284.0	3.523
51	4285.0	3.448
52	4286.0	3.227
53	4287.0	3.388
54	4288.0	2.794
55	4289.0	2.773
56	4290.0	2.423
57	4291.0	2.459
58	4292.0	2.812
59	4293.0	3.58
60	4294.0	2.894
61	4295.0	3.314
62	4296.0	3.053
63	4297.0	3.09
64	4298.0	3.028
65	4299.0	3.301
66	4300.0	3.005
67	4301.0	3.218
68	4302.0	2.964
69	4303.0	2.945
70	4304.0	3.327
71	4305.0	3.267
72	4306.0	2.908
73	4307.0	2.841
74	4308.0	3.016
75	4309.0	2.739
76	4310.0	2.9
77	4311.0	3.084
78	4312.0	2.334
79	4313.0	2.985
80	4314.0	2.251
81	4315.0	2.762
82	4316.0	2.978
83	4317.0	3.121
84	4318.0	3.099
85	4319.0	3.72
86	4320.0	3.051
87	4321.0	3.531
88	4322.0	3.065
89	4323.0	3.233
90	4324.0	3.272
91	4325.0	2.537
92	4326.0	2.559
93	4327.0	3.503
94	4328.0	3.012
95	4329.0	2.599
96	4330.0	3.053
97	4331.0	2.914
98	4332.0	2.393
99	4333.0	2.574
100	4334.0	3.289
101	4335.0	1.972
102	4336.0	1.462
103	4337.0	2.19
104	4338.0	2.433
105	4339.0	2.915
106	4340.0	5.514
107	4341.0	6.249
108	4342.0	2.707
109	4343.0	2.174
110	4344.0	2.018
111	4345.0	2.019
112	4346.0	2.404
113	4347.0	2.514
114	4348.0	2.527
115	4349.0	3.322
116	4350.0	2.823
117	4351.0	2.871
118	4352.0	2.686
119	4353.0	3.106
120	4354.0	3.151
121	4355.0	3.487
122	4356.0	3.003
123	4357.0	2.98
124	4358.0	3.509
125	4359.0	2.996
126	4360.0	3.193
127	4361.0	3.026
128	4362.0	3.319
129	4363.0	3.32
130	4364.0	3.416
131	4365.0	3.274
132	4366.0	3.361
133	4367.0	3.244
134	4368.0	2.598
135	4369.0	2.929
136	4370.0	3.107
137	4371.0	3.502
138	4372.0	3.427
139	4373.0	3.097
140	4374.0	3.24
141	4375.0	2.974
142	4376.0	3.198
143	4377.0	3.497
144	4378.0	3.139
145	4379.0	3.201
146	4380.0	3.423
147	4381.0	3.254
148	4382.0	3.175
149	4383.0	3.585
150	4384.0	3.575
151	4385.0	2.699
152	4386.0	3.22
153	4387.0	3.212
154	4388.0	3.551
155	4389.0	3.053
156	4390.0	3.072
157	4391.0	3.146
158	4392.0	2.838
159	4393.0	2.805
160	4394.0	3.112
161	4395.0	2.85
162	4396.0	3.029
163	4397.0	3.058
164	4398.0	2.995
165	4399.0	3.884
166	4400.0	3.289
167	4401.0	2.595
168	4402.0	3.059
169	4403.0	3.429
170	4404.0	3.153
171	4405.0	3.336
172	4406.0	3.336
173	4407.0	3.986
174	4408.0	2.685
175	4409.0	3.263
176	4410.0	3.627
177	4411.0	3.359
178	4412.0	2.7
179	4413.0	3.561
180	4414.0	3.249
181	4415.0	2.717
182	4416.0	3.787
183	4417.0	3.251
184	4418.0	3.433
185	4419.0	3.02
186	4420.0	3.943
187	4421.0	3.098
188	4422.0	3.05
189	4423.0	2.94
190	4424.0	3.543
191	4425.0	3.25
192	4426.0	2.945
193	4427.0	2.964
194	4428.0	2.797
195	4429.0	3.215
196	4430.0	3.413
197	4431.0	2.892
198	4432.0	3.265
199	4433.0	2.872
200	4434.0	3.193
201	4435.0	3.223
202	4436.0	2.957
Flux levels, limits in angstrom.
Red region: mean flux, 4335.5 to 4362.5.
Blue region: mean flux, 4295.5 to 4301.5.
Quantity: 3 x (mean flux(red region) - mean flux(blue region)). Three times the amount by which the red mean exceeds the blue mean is -0.39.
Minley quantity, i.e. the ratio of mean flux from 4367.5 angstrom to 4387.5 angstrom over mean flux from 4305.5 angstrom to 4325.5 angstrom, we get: 1.08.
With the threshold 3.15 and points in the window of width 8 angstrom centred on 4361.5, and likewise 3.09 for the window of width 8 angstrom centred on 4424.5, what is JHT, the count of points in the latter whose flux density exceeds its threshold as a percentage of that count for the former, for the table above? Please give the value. 50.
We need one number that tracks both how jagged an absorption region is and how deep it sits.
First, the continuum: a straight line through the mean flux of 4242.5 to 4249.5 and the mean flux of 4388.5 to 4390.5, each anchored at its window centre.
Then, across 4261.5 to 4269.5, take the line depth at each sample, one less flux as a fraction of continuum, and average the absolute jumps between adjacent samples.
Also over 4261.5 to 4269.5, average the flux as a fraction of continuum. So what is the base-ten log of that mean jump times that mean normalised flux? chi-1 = -1.14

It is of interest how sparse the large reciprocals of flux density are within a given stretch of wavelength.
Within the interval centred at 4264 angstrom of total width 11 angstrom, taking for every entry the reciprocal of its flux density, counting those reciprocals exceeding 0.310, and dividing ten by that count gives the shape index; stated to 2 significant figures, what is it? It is 3.3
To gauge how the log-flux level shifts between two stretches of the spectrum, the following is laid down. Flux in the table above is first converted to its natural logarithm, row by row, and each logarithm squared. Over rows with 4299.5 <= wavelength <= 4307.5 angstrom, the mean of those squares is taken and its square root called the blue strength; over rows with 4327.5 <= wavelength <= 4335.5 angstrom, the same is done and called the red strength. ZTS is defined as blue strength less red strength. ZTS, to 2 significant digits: 0.11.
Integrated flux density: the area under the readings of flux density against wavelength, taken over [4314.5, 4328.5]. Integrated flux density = 43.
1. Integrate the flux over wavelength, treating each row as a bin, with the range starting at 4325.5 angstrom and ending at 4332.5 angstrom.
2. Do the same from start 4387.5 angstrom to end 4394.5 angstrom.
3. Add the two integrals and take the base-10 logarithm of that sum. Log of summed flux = 1.62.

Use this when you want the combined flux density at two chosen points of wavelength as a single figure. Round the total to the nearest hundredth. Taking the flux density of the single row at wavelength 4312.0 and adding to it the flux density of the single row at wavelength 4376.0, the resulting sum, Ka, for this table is 5.53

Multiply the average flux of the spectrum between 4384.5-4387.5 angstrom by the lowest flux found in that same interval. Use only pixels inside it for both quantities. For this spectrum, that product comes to 8.2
